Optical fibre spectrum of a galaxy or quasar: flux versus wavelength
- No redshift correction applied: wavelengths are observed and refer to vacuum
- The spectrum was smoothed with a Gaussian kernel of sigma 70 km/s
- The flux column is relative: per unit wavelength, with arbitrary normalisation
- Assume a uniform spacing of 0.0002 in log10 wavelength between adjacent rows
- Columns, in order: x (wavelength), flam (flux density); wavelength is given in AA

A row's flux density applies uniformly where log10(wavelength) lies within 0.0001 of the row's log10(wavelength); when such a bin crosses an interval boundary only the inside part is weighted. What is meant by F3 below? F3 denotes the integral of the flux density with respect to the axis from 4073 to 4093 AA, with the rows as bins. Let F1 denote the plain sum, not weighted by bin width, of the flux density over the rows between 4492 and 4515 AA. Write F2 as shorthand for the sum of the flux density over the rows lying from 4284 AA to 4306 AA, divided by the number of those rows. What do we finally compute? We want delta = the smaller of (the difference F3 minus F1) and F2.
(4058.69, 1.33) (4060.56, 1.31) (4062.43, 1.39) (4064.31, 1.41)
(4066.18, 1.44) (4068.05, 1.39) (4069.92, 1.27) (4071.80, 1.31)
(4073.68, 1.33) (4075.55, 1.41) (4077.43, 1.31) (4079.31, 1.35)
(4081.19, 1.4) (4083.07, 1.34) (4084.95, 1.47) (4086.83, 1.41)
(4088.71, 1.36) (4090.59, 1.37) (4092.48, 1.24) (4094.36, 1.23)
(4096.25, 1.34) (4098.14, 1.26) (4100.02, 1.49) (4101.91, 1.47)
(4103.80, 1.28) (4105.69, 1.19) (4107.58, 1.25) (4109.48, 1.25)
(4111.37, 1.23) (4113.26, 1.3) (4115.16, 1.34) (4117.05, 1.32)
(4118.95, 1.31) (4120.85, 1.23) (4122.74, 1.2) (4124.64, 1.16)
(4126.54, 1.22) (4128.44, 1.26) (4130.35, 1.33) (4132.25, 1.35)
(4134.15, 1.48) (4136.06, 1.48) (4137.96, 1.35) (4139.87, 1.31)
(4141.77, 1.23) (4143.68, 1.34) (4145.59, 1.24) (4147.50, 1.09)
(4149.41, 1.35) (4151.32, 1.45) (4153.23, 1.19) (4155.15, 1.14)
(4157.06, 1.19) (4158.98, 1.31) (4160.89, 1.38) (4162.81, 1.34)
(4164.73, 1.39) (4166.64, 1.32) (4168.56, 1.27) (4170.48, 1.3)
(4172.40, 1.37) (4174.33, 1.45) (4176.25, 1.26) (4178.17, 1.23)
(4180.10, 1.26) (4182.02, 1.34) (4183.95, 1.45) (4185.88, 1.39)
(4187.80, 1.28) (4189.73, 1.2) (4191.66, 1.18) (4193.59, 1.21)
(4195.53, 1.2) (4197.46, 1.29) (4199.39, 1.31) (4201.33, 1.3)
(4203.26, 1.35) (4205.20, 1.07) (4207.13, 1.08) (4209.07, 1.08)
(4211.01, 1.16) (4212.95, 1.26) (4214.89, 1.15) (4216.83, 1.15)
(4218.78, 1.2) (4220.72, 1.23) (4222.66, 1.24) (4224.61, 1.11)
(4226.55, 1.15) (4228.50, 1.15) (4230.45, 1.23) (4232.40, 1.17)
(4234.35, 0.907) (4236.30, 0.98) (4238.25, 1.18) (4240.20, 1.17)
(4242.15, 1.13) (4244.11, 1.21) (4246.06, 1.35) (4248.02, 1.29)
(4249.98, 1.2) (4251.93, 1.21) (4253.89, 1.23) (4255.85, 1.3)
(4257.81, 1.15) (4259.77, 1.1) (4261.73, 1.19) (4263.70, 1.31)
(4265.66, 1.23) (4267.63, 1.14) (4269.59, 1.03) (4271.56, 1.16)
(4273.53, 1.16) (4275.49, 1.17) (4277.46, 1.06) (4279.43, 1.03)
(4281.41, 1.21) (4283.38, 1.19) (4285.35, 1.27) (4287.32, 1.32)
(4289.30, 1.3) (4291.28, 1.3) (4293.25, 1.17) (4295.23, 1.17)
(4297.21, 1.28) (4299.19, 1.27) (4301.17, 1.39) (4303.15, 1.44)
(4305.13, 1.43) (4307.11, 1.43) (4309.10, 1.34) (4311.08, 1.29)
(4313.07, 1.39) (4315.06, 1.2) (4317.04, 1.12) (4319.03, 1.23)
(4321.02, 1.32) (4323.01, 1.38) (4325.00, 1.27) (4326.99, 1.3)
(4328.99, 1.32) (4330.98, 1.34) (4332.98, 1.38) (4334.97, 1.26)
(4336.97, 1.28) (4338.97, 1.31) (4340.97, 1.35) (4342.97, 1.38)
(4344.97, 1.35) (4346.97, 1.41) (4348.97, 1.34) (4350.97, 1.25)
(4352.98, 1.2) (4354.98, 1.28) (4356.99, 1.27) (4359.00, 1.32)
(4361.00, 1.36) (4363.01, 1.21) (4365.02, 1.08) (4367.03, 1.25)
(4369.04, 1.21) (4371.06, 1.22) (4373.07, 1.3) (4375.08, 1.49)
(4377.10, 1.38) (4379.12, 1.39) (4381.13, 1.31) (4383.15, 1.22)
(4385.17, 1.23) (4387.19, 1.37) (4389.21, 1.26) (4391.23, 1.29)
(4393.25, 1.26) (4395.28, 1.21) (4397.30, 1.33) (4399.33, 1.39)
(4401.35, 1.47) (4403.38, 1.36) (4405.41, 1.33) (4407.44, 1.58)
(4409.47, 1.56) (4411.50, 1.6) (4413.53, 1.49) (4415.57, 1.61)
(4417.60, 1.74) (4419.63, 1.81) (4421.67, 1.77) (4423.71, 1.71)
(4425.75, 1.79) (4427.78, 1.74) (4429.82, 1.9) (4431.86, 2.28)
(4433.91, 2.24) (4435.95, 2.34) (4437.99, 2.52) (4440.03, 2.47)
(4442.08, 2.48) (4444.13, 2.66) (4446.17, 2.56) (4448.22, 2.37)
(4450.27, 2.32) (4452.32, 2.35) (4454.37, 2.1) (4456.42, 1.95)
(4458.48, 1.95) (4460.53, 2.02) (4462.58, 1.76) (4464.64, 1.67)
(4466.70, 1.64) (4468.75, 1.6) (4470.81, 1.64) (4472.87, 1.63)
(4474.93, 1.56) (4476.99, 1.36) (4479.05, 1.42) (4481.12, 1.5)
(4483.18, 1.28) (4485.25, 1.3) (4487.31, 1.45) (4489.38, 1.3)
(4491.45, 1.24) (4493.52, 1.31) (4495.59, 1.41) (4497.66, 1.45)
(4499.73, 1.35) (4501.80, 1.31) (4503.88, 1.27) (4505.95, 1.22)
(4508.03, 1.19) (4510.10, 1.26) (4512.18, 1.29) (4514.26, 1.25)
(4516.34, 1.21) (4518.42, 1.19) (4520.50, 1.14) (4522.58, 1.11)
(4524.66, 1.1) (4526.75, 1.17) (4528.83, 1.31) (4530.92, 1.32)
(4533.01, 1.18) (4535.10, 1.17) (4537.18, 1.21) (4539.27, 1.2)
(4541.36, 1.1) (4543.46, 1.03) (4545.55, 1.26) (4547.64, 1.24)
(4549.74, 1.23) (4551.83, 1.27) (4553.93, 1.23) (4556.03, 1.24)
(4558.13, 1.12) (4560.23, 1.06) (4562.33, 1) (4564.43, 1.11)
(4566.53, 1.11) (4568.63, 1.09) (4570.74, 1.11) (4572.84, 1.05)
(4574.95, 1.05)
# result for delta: 1.30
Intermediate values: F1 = 14.3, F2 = 1.30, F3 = 27.3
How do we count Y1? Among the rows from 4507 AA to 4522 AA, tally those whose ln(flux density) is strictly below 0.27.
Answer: 7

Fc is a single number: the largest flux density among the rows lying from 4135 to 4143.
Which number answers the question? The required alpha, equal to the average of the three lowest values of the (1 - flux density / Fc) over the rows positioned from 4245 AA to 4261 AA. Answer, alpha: 0.113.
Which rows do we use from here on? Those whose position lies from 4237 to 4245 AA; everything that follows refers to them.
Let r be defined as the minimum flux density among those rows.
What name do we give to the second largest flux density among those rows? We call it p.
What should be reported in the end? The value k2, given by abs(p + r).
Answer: 2.31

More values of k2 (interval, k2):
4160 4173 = 2.65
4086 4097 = 2.60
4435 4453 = 4.88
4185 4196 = 2.46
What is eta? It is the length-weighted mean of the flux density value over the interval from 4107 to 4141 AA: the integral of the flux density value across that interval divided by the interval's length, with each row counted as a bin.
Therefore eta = 1.30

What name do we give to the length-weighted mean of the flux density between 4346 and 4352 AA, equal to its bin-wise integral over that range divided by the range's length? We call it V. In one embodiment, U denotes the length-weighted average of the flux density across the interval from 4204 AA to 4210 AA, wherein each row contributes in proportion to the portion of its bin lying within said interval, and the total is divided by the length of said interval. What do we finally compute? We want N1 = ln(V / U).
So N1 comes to 0.20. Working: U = 1.09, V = 1.33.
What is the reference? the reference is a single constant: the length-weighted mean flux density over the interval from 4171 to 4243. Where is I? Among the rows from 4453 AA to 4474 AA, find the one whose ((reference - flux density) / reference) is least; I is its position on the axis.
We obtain 4454.37 AA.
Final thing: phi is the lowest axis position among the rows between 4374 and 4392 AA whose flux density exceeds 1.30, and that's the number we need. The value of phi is 4375.08 AA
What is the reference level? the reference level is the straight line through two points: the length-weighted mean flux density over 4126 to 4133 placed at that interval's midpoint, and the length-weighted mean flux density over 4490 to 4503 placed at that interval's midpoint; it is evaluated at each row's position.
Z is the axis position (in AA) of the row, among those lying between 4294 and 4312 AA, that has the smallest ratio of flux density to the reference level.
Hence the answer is 4295.23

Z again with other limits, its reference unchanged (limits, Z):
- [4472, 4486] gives 4483.18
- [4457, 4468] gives 4466.70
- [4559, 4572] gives 4562.33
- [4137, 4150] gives 4147.50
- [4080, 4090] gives 4083.07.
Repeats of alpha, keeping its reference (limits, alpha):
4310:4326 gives 0.079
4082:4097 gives 0.043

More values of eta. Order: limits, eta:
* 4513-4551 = 1.19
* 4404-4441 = 1.85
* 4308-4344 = 1.30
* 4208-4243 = 1.15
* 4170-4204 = 1.30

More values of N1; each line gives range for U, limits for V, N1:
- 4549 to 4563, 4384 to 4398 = 0.09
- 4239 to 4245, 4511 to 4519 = 0.06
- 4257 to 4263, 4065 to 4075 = 0.16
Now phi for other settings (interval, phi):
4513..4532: 4528.83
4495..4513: 4495.59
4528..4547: 4528.83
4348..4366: 4348.97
